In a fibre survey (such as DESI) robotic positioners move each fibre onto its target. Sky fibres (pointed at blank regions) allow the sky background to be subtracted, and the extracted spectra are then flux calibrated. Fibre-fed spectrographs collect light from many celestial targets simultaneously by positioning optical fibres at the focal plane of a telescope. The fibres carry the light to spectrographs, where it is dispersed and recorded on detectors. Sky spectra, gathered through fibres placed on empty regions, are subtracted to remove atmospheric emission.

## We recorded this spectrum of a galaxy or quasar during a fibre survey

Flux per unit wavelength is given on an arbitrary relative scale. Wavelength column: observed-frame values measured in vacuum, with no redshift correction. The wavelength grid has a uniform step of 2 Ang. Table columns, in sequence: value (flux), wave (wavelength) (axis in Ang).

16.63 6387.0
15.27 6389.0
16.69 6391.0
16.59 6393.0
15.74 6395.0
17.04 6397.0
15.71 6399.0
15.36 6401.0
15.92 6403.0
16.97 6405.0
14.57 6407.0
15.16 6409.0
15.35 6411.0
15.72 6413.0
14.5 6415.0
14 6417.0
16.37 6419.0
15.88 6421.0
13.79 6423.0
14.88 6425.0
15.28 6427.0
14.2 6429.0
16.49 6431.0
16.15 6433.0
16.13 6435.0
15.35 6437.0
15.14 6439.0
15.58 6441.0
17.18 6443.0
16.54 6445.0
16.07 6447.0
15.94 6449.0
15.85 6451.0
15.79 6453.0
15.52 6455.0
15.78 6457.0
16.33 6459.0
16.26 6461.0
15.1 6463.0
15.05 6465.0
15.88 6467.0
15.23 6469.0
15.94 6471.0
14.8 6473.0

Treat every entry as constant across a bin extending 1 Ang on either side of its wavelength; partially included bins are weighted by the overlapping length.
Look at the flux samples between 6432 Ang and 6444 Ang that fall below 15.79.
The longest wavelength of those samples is 6441.0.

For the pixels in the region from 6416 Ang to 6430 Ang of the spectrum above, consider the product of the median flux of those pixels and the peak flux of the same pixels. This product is 244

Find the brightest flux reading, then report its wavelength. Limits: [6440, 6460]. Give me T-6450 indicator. 6443.0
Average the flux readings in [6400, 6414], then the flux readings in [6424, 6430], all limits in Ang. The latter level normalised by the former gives 0.95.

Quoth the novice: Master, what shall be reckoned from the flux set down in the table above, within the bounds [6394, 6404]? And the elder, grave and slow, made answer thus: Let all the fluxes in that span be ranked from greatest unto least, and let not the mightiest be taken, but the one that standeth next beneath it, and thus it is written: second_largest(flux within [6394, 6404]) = 15.92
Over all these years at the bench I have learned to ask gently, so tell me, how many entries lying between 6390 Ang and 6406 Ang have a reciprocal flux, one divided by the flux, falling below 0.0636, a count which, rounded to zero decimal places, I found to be 6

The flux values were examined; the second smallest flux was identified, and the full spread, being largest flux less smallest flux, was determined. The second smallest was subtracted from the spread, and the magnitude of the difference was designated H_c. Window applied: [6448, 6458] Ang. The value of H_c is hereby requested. 15.4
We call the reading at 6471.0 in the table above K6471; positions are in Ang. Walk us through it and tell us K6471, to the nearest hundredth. 15.94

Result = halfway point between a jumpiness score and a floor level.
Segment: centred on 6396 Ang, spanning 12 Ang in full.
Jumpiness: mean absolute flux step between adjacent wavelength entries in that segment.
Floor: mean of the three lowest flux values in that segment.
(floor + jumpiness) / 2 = 8.19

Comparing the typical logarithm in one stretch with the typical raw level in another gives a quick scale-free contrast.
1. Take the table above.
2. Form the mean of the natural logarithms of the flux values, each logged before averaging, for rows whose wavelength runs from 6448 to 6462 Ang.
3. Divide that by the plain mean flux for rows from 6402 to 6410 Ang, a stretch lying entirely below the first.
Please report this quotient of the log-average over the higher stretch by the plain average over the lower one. 0.177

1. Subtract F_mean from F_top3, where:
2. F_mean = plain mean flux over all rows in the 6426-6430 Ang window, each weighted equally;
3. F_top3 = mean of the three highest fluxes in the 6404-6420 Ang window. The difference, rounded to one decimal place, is 1.6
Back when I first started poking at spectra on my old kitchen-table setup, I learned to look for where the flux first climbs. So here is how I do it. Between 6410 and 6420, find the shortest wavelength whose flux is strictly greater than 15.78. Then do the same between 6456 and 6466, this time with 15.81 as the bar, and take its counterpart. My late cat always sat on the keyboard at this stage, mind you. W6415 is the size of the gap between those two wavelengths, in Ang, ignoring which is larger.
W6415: 40 Ang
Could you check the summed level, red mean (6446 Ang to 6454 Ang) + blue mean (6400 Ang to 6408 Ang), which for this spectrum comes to 31.6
